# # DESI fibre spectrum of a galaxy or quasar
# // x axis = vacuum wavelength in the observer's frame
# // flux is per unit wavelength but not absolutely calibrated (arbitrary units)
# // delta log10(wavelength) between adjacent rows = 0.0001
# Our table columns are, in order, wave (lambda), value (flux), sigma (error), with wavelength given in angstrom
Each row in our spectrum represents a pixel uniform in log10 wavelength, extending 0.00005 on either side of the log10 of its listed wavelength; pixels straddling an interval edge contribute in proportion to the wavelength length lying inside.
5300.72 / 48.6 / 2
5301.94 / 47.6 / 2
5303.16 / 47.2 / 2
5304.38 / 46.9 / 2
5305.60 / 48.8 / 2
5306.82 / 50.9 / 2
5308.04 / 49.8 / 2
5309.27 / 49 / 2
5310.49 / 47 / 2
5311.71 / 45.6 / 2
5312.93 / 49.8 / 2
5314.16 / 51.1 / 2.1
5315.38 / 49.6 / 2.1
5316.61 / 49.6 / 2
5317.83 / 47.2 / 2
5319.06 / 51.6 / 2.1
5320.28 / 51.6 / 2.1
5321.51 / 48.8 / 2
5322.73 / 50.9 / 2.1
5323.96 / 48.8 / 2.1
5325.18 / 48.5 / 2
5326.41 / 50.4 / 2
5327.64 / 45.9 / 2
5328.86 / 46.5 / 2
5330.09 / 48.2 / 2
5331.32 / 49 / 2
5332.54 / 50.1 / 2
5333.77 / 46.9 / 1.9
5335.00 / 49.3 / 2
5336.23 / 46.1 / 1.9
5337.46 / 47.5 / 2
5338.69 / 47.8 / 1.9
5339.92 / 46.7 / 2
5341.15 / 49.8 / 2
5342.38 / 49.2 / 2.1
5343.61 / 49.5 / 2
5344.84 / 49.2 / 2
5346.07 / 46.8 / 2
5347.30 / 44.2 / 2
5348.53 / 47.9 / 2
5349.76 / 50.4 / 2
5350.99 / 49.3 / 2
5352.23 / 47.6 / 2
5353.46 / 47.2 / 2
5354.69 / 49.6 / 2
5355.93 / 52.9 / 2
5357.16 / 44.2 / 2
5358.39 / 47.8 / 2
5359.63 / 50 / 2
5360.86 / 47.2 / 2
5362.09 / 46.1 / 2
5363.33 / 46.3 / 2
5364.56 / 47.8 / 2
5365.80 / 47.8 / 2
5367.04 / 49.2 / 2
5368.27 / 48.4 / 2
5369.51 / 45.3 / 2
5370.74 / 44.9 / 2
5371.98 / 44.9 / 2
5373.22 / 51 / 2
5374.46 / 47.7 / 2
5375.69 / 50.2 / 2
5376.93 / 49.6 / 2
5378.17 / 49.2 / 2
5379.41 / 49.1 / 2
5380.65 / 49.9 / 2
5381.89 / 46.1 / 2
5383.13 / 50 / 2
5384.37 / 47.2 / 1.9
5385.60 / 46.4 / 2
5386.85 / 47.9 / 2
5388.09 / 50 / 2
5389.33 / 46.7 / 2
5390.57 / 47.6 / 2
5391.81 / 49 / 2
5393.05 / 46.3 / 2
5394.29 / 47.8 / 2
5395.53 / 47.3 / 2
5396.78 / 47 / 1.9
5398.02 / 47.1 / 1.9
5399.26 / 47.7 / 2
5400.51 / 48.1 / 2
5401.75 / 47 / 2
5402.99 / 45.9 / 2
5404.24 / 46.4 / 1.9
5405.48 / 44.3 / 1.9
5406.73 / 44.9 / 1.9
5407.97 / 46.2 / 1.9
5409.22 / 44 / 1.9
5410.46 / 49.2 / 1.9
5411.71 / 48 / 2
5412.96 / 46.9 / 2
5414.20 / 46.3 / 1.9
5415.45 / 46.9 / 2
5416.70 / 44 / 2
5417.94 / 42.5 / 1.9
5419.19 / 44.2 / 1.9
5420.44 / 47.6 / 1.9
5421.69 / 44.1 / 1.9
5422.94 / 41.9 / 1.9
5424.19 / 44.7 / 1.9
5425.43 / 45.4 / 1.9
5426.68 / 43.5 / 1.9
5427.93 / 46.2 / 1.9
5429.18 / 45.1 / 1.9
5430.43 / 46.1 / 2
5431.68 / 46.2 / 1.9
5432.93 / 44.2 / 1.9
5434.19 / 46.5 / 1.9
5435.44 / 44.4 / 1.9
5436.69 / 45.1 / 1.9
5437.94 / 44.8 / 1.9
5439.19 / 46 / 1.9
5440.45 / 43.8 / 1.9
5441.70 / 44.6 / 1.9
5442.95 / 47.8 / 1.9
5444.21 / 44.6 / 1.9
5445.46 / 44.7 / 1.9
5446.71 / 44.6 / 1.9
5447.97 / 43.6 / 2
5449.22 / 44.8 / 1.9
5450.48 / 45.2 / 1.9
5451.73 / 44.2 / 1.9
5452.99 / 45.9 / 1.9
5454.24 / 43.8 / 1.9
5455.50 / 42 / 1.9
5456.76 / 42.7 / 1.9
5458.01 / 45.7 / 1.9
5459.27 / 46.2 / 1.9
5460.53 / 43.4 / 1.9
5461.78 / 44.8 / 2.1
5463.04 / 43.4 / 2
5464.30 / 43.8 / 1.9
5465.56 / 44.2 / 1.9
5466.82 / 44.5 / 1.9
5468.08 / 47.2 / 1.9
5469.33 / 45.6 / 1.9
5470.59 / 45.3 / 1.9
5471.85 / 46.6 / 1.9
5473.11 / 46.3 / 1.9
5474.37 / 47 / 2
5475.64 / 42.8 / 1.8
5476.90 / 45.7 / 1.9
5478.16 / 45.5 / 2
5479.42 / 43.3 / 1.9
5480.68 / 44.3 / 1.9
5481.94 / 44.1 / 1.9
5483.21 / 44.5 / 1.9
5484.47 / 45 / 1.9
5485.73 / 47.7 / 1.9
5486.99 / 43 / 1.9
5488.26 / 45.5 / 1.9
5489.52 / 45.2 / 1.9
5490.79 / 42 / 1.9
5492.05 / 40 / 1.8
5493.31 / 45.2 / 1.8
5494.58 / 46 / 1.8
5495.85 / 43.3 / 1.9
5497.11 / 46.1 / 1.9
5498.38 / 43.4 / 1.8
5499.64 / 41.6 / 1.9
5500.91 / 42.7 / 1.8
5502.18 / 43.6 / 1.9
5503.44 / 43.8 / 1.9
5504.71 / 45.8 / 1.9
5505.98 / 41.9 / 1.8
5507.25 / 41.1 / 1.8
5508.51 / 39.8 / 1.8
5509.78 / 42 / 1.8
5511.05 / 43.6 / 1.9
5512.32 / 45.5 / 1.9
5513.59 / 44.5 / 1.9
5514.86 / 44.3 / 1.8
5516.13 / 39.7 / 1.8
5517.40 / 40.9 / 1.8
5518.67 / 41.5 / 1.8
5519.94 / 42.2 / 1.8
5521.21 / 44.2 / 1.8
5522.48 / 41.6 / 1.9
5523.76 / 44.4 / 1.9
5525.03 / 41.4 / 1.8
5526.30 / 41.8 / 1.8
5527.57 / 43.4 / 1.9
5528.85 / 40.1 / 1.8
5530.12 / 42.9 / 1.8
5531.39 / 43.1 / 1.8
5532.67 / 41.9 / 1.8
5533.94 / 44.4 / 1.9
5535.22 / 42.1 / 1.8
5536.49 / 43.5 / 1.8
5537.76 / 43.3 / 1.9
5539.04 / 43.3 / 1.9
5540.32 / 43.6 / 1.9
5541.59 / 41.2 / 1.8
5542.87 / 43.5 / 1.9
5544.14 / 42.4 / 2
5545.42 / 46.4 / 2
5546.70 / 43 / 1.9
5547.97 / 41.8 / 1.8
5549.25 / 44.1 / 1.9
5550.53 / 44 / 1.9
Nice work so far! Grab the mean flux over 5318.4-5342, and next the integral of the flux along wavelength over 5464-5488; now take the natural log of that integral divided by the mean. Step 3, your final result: 3.10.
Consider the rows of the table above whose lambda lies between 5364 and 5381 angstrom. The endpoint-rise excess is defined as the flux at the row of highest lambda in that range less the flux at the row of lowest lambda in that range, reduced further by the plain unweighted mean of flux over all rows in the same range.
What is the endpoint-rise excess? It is -46.1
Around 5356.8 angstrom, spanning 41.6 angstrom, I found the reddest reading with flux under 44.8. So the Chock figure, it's 5357.16 angstrom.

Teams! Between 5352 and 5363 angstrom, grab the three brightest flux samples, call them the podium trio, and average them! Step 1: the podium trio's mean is 50.8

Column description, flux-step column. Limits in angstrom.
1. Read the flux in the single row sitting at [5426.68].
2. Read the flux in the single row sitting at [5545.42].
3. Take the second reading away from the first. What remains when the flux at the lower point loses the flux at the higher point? -2.9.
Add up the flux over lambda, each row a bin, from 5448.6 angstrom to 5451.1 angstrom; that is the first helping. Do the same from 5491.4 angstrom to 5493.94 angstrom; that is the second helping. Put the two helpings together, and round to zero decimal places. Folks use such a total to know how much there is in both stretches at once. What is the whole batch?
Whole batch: 221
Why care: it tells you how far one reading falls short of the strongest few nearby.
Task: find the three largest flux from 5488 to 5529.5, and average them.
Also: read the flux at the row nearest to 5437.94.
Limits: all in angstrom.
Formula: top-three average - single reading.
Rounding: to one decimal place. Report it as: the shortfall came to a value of 1.2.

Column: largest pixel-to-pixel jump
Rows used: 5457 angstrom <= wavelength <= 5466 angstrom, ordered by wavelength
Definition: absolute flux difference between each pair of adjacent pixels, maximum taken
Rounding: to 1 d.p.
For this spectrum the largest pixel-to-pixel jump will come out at 2.8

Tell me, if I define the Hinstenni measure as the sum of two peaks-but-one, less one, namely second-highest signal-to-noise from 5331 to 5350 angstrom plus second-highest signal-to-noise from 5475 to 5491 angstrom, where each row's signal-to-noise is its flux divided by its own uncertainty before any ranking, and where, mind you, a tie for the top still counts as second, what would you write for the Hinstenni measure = 48.2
